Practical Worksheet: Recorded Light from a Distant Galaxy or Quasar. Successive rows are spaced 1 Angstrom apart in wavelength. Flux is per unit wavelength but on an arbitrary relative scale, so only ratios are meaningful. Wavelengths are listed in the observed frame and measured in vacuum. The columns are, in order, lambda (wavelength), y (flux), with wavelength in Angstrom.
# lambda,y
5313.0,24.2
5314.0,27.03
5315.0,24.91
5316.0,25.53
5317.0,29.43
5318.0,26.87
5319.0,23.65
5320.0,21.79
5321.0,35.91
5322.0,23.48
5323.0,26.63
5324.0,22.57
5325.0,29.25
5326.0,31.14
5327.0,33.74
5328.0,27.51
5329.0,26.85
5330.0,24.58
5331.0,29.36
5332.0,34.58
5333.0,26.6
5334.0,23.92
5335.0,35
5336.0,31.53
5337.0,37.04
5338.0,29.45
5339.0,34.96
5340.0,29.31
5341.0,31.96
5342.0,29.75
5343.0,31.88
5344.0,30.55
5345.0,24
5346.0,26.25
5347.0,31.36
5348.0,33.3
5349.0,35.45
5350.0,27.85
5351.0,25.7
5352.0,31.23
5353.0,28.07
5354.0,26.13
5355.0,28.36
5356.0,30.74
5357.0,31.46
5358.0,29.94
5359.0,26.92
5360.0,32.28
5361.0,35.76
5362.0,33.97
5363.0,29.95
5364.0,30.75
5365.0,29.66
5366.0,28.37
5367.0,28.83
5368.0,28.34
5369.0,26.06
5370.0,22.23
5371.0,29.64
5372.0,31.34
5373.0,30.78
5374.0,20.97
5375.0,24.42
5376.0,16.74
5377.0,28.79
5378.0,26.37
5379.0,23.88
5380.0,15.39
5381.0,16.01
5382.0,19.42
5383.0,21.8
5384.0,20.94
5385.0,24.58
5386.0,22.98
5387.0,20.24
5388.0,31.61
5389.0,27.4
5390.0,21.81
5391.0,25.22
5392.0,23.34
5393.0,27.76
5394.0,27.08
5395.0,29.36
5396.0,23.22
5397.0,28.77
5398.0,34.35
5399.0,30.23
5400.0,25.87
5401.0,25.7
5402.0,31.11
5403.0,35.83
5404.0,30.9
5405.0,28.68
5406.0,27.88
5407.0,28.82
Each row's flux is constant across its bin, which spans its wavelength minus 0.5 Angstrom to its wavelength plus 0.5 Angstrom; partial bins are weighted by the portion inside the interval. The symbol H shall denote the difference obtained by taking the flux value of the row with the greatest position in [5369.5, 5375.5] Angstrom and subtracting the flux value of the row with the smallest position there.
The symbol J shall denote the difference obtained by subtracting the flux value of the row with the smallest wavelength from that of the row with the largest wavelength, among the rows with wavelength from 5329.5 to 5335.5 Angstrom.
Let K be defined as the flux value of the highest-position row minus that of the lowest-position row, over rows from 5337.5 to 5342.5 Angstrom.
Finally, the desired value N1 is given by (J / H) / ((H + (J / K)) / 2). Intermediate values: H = 2.2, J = 10.4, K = 0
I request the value 0.3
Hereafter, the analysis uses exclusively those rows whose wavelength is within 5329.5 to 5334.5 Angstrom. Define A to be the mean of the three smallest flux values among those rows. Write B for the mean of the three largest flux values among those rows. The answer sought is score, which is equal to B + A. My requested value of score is 55.2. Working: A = 25.0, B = 30.2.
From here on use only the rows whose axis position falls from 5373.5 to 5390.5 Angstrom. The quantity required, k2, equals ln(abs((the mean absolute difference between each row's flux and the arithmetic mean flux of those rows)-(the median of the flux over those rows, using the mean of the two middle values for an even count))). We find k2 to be 2.91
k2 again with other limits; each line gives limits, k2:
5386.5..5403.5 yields 3.18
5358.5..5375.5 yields 3.29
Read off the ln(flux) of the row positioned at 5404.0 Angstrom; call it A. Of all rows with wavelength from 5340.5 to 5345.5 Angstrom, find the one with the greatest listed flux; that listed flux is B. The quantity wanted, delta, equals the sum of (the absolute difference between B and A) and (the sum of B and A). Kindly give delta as 64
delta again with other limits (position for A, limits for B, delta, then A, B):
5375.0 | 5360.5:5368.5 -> 72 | 3.20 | 35.76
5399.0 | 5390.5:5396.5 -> 59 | 3.41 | 29.36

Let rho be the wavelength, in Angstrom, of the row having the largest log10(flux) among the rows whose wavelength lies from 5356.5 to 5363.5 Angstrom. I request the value 5361.0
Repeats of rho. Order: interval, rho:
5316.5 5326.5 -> 5321.0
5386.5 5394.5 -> 5388.0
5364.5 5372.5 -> 5372.0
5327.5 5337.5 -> 5337.0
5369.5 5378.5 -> 5372.0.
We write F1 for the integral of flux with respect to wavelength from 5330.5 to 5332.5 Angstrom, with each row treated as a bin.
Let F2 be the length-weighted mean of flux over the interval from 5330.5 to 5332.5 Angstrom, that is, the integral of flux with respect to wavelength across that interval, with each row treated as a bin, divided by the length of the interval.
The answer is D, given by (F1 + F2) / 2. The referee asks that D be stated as 48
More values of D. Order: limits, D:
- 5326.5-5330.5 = 70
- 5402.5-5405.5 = 64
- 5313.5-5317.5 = 67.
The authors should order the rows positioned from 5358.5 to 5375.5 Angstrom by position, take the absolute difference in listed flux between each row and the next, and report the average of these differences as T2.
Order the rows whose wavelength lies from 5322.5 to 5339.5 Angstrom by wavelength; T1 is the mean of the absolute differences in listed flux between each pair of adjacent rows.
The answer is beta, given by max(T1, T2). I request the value 4.89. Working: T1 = 4.89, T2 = 3.0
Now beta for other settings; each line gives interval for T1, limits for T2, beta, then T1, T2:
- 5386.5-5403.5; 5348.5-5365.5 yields 4.37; 4.37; 2.9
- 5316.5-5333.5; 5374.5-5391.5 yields 4.98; 4.98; 4.6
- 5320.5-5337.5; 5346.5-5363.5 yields 5.04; 5.04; 3.1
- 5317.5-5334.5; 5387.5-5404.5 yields 4.99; 4.99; 4.0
